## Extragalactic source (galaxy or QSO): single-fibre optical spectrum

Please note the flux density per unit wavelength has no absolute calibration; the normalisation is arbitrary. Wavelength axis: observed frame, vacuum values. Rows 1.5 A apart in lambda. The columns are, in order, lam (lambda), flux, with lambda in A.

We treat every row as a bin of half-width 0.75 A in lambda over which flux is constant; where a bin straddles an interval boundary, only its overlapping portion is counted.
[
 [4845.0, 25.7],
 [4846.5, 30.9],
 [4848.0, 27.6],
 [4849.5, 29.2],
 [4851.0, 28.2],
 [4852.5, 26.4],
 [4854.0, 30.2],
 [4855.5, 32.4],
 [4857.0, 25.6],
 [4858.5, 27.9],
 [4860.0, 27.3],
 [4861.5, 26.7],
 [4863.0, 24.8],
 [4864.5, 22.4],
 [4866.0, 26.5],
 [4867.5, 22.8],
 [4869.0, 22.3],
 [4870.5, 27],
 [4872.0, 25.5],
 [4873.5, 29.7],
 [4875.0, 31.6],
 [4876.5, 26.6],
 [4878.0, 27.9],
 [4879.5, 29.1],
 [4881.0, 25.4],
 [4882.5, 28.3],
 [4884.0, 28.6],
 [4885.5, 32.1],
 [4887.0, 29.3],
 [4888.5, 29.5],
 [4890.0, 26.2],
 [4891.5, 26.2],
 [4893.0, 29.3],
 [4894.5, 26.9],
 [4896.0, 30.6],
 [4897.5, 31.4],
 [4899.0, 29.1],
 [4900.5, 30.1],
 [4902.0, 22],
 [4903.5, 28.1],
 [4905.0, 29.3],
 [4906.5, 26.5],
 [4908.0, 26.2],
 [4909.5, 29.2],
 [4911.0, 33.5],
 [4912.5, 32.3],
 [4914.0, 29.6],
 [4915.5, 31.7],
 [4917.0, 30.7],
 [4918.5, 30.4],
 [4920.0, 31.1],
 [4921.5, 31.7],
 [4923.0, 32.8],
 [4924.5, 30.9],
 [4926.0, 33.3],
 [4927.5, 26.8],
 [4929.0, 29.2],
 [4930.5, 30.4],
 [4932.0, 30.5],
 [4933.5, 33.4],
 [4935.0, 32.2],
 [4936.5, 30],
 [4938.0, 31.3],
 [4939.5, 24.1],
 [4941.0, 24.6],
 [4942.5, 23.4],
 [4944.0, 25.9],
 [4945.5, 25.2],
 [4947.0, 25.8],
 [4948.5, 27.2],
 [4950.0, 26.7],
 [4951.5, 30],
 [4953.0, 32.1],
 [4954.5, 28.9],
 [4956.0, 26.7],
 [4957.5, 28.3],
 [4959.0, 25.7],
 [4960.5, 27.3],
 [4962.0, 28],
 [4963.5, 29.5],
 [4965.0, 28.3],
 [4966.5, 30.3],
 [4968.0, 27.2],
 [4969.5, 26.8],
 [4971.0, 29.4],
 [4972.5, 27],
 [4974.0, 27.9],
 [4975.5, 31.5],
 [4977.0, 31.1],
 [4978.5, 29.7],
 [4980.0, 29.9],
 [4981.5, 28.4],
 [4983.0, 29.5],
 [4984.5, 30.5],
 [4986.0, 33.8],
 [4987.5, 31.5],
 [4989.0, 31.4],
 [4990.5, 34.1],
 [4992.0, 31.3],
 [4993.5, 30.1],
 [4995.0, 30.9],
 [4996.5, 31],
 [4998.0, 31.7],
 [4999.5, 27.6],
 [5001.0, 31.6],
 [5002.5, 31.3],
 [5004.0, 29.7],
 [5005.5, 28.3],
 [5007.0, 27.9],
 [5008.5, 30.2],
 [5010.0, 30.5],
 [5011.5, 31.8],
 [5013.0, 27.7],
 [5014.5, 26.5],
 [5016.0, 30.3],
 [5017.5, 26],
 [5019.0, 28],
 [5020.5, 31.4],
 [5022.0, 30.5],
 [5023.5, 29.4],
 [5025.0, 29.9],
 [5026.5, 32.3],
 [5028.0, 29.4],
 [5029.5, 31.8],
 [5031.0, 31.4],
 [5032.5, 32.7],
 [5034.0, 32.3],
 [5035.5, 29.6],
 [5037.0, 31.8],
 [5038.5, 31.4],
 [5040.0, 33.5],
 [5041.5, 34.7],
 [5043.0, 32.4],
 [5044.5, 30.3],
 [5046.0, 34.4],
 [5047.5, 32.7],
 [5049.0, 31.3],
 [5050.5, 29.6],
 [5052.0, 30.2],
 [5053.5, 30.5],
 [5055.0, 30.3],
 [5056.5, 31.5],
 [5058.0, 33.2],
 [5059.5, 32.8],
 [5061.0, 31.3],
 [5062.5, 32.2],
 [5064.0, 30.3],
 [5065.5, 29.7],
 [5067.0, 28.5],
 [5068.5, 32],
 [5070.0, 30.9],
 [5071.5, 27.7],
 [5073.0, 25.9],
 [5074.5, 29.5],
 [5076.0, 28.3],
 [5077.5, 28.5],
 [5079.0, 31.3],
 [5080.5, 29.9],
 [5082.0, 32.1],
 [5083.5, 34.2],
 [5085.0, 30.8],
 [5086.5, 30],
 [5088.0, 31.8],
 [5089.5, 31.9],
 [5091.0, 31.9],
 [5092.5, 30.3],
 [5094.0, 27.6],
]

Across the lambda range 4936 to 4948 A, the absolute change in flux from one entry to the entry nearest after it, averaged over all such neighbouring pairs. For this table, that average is 2.00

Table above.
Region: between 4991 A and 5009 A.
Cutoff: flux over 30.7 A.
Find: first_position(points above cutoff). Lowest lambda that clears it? 4992.0 A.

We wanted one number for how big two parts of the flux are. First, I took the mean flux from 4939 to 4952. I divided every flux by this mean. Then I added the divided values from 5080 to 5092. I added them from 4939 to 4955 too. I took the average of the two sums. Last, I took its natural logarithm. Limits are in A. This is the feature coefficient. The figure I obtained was 2.4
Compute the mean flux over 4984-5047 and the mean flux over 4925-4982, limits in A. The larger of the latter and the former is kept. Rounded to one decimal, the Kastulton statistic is 30.8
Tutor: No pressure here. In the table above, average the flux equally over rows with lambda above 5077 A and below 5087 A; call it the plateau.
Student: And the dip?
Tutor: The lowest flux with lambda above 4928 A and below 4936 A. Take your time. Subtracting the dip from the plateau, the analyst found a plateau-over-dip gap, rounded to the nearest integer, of 2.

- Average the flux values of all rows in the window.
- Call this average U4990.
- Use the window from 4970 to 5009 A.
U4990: 30.3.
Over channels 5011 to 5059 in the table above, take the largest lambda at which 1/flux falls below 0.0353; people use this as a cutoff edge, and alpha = 5058.0 A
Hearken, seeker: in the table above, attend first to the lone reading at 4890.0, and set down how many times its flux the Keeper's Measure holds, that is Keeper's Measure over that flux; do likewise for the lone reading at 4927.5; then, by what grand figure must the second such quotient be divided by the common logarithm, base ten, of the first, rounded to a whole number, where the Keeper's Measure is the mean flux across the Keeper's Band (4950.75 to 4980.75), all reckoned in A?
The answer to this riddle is 26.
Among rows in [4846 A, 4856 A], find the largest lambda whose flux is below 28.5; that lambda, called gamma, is 4852.5 A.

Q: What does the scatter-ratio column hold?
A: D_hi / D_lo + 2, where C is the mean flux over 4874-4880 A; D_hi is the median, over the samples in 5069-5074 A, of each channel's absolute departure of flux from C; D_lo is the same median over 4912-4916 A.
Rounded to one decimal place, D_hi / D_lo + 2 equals 2.7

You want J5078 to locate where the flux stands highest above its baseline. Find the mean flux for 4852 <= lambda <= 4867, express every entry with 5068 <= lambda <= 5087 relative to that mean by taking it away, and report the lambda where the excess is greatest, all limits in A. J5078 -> 5083.5 A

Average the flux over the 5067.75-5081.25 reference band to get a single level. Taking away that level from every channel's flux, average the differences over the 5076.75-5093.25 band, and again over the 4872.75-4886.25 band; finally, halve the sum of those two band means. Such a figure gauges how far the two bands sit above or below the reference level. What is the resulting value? 0.65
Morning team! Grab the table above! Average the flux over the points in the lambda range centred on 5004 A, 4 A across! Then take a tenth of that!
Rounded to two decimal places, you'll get 2.98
